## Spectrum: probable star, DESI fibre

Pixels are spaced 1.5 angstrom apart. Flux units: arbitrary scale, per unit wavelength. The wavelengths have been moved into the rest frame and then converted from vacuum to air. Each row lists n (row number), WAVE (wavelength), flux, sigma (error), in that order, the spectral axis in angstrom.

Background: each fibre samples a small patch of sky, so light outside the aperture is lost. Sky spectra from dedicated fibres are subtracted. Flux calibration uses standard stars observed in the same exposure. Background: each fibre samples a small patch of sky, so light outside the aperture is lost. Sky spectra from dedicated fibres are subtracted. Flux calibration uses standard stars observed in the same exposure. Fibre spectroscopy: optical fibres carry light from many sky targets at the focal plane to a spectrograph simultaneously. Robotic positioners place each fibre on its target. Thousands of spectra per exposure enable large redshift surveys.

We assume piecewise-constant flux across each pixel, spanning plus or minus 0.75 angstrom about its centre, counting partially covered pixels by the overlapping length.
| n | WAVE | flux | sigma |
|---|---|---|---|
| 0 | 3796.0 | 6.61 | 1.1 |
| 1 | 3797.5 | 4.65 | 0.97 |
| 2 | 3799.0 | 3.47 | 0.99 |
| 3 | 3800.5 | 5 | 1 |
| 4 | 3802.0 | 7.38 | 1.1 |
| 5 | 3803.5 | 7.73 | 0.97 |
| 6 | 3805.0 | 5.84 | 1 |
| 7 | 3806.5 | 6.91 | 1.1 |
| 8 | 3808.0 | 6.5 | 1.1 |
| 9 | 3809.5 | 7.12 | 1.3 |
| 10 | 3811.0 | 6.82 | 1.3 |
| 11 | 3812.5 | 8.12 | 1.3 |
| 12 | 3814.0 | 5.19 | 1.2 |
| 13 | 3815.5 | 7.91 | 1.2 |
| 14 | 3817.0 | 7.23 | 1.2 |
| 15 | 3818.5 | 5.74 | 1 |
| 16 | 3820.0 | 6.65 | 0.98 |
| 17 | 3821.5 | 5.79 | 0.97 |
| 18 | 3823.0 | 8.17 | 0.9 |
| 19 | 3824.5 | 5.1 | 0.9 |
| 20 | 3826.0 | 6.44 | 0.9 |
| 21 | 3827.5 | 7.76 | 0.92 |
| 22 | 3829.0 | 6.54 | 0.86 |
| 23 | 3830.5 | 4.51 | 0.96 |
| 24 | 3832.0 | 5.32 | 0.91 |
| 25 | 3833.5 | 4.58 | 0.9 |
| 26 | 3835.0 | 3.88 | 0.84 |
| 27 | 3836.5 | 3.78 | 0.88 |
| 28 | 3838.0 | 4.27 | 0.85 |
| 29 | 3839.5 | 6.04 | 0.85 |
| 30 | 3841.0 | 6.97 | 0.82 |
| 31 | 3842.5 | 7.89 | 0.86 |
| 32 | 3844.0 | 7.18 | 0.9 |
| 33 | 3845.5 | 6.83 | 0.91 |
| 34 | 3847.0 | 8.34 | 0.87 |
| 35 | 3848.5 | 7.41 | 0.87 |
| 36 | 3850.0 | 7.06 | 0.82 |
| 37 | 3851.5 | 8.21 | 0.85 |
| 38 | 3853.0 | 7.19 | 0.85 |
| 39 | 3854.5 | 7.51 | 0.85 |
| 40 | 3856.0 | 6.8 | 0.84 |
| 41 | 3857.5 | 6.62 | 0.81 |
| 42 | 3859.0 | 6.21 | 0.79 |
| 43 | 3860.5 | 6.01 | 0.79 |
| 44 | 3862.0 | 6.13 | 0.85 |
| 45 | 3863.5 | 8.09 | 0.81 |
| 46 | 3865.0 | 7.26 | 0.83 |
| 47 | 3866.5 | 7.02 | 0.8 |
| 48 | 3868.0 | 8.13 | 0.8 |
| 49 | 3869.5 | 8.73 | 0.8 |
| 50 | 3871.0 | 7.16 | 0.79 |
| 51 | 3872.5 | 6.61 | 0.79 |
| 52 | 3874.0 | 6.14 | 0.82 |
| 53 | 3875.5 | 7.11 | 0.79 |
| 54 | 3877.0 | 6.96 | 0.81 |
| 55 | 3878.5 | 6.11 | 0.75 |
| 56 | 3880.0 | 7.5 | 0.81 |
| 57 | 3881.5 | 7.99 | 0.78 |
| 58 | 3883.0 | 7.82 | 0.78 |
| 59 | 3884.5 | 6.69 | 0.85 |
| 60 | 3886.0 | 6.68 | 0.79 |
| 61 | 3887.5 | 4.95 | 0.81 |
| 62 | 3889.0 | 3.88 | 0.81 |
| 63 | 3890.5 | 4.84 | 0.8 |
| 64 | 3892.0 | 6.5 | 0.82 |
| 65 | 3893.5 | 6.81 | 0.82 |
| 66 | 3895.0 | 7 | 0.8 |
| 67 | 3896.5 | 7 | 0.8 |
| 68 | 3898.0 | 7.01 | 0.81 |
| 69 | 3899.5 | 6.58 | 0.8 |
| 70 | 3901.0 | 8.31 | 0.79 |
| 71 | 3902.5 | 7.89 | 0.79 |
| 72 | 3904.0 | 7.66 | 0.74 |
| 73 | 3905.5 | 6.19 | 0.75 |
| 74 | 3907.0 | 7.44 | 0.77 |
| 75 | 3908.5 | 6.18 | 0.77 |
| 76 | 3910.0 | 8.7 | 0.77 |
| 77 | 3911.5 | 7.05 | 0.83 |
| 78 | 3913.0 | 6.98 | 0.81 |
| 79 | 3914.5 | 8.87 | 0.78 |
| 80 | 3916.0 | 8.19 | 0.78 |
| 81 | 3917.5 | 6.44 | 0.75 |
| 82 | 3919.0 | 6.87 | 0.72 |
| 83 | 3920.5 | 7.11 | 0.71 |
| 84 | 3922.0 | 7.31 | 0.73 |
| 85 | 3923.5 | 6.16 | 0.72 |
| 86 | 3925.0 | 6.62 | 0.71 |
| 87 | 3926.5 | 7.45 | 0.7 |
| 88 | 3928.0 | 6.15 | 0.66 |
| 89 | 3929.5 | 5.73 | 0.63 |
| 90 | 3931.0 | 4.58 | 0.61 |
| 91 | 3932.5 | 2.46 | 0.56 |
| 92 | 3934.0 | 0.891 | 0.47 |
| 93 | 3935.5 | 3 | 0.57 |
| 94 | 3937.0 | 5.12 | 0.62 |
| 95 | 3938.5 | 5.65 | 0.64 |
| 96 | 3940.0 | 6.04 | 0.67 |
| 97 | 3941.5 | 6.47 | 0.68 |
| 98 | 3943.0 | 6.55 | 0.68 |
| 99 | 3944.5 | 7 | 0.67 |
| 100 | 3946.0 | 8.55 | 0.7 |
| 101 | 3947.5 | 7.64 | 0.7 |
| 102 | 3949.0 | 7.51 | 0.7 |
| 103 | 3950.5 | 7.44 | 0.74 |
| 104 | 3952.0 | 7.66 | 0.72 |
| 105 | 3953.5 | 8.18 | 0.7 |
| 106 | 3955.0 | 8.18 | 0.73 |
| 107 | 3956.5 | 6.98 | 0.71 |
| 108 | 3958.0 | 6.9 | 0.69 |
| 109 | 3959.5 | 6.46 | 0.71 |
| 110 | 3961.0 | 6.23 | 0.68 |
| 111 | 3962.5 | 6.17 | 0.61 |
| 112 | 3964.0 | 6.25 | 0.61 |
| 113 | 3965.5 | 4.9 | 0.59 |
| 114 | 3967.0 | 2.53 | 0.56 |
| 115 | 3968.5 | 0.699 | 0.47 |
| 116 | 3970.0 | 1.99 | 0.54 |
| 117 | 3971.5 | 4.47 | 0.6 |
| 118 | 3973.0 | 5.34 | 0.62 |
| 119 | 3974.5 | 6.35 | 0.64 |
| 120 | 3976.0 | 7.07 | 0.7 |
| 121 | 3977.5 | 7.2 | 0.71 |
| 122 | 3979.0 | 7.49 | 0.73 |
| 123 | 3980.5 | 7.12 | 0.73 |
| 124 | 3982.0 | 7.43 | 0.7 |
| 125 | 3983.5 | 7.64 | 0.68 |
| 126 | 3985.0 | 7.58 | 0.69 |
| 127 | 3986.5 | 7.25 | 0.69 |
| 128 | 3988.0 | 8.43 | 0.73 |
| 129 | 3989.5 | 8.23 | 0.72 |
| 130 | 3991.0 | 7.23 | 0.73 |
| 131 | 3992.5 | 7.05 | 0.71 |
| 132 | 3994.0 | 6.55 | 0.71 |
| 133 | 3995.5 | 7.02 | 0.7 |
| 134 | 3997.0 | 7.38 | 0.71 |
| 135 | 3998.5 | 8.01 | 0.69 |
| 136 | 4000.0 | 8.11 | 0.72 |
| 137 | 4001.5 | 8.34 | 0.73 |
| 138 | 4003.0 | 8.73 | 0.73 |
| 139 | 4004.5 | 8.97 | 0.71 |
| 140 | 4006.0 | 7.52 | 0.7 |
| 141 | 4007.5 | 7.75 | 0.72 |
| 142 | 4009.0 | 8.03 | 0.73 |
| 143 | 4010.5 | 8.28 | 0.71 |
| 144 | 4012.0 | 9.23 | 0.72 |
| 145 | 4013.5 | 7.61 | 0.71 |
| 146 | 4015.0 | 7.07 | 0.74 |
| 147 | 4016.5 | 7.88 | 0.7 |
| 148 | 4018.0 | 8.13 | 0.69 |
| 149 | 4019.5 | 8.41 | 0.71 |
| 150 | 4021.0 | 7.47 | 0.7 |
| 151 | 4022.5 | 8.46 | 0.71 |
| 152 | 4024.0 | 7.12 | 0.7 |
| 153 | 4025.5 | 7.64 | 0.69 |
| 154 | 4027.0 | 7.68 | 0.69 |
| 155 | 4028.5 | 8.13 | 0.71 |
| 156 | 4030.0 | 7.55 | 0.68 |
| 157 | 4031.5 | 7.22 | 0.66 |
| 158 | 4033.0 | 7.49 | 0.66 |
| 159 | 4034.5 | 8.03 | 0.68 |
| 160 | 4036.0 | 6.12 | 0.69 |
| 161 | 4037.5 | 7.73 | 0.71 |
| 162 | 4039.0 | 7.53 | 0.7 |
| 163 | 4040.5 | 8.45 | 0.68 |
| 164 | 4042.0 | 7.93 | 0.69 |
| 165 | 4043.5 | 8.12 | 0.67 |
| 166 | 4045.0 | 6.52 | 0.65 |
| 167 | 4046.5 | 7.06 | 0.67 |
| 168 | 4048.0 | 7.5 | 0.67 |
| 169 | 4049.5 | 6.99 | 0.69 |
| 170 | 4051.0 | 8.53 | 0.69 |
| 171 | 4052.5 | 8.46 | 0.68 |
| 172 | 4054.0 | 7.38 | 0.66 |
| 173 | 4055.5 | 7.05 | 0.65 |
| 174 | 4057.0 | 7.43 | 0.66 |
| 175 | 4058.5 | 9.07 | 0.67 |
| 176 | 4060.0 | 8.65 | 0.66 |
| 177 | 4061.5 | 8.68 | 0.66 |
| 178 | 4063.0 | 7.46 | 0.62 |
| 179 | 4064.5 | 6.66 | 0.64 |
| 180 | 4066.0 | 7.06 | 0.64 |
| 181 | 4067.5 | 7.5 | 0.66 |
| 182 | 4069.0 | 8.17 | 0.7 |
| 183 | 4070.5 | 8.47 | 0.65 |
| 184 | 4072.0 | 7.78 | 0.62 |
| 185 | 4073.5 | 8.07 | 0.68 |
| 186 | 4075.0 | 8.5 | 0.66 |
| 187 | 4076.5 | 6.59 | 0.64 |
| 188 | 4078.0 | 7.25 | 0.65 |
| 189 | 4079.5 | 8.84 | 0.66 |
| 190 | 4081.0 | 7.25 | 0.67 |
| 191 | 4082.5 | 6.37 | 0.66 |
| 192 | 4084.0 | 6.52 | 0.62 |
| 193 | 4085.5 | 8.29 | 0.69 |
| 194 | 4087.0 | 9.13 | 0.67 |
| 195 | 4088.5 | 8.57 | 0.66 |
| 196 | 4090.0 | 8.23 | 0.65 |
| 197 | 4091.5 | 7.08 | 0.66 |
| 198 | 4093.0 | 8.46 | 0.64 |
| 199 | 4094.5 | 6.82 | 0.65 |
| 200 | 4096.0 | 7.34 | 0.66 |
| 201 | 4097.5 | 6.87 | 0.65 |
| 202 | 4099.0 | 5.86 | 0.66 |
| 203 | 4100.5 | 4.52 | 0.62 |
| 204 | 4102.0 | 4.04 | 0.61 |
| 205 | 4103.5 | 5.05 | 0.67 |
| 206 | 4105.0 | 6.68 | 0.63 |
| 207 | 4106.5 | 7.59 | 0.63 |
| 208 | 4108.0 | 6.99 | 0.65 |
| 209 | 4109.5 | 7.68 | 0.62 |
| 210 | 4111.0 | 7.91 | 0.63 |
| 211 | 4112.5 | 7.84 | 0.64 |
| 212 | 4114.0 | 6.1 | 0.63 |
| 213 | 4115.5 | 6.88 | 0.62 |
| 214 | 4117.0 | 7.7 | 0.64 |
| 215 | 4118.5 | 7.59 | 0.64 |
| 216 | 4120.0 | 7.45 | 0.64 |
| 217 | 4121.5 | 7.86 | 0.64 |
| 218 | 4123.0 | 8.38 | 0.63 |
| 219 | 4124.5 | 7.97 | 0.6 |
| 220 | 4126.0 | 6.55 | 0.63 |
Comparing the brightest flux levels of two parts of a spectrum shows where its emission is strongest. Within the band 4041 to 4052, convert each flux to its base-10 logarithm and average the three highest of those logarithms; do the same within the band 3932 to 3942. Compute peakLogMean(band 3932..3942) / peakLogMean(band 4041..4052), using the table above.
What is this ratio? 0.86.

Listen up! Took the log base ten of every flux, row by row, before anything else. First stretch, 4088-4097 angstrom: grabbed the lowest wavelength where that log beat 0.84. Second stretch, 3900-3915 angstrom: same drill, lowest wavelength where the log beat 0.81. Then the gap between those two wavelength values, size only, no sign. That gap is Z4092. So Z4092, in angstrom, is 187.5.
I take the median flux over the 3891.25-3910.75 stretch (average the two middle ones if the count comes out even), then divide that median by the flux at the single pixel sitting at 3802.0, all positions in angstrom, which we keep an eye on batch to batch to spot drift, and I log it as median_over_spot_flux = 0.95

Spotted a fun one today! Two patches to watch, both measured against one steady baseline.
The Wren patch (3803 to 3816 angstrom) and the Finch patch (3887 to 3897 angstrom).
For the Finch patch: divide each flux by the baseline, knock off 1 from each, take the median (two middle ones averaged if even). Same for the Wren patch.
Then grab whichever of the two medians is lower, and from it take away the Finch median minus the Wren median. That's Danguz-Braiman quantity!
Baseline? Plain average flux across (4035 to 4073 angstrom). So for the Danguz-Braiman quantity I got -0.10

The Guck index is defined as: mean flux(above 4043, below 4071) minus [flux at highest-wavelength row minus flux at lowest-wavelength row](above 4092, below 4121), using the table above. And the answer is 8.7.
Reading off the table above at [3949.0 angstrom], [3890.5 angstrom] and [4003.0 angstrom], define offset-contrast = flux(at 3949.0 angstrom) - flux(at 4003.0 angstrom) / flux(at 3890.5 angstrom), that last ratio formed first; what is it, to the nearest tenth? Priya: 5.7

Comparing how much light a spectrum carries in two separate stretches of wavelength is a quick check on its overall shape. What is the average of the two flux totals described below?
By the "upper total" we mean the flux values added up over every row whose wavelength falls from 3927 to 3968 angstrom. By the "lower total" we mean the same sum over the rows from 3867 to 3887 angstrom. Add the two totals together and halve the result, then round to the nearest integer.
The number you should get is 127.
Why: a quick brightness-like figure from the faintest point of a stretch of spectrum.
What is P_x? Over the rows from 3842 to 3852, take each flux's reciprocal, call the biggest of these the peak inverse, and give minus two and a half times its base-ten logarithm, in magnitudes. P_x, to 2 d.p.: 2.09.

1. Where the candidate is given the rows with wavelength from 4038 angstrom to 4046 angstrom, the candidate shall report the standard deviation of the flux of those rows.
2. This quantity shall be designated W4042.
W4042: 0.7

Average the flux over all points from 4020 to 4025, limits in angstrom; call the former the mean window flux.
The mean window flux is 7.7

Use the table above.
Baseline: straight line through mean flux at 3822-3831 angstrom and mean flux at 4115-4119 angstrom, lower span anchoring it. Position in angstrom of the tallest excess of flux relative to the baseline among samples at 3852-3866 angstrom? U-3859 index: 3863.5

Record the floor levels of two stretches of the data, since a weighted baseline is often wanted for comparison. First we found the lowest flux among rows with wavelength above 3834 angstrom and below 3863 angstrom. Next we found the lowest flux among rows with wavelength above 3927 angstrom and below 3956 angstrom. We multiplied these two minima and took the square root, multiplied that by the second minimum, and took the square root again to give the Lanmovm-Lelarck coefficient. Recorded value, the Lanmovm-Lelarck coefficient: 1.3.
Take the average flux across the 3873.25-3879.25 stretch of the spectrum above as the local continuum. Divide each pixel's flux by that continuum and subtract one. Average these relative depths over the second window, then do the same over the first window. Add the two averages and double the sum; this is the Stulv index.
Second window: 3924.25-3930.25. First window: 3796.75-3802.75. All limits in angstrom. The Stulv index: -0.47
